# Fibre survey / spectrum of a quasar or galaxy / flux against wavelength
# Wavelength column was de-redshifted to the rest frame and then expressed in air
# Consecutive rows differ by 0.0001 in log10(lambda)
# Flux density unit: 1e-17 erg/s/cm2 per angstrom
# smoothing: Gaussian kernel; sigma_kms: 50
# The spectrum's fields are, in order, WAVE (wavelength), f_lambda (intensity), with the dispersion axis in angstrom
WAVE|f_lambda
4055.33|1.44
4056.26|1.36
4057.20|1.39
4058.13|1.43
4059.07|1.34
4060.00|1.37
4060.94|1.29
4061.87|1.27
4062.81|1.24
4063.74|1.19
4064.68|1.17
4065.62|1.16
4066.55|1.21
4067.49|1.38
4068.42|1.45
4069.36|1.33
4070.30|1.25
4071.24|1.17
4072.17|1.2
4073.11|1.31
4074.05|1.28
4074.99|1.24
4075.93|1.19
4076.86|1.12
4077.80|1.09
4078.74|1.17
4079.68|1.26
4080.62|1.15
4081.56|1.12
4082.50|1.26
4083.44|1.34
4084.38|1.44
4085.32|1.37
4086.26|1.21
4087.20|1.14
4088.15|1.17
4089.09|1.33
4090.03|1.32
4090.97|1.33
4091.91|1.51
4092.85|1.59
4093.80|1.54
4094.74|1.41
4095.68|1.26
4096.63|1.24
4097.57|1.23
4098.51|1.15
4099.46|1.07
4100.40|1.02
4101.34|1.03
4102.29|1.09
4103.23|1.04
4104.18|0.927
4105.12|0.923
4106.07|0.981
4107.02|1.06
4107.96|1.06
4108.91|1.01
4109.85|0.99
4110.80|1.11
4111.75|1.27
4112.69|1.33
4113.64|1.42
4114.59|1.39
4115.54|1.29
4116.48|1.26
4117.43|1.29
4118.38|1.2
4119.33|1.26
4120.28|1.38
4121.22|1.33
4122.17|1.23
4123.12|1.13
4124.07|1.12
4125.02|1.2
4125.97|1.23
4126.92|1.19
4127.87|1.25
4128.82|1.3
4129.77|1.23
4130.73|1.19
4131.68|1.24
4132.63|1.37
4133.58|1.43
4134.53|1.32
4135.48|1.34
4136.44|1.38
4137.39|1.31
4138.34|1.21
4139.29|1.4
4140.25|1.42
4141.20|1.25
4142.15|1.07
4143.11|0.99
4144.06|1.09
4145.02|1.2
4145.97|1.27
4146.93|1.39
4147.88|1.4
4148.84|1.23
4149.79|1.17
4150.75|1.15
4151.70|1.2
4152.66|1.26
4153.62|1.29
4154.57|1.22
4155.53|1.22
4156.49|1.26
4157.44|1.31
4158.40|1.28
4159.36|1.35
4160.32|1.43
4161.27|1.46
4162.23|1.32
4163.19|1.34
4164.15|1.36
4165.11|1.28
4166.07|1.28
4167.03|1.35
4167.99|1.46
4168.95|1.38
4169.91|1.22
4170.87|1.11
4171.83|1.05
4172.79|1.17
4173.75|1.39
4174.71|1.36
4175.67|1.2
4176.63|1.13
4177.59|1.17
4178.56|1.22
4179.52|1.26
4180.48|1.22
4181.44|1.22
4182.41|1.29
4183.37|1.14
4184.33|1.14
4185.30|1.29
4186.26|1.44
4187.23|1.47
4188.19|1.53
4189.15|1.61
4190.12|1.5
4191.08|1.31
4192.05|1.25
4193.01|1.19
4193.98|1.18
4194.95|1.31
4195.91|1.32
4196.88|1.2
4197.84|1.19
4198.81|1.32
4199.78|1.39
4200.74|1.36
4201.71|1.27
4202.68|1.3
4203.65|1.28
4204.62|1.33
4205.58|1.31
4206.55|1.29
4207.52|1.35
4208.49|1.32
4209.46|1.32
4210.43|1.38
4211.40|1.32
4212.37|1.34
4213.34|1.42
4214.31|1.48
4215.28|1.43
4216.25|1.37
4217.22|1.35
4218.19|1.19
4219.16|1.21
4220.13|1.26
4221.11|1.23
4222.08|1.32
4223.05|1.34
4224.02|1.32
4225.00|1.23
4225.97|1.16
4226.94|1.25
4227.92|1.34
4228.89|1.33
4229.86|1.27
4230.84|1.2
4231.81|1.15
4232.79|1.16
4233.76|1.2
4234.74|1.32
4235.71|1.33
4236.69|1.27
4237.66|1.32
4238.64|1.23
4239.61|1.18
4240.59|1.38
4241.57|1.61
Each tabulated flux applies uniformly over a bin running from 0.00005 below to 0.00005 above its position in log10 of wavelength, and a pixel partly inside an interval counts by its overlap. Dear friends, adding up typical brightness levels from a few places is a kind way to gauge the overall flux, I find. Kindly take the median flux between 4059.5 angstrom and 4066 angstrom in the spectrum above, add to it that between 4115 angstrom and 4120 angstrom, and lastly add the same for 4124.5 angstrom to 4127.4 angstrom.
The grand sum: 3.70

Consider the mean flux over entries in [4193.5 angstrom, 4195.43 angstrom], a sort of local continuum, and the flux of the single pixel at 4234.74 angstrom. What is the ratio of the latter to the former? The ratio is 1.06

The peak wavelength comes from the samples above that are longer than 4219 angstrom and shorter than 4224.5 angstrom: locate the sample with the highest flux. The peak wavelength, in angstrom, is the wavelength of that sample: 4223.05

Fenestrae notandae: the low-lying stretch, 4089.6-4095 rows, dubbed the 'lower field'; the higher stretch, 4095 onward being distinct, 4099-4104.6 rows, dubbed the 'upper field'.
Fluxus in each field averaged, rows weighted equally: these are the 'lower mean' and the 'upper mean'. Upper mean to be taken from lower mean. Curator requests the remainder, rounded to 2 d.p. 0.42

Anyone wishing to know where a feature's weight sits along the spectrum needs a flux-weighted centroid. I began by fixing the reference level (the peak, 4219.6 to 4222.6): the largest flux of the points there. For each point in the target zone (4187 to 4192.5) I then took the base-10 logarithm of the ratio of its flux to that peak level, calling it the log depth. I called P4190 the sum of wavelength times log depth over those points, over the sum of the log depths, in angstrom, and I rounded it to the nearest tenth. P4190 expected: 4188.4 angstrom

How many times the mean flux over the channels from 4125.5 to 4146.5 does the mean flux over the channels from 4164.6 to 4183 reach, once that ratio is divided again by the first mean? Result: 0.79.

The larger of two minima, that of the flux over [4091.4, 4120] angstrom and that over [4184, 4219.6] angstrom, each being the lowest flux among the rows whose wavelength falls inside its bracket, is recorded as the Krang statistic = 1.14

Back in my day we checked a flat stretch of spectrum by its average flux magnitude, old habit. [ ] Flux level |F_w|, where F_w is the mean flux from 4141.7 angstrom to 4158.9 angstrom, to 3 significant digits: 1.22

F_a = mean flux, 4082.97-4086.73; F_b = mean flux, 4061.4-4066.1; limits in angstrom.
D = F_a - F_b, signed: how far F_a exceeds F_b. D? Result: 0.13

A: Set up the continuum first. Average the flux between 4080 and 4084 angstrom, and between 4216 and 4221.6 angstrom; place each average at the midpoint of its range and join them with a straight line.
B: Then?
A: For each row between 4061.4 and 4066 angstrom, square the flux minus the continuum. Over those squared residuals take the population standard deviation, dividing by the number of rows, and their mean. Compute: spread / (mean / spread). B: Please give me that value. 0.001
